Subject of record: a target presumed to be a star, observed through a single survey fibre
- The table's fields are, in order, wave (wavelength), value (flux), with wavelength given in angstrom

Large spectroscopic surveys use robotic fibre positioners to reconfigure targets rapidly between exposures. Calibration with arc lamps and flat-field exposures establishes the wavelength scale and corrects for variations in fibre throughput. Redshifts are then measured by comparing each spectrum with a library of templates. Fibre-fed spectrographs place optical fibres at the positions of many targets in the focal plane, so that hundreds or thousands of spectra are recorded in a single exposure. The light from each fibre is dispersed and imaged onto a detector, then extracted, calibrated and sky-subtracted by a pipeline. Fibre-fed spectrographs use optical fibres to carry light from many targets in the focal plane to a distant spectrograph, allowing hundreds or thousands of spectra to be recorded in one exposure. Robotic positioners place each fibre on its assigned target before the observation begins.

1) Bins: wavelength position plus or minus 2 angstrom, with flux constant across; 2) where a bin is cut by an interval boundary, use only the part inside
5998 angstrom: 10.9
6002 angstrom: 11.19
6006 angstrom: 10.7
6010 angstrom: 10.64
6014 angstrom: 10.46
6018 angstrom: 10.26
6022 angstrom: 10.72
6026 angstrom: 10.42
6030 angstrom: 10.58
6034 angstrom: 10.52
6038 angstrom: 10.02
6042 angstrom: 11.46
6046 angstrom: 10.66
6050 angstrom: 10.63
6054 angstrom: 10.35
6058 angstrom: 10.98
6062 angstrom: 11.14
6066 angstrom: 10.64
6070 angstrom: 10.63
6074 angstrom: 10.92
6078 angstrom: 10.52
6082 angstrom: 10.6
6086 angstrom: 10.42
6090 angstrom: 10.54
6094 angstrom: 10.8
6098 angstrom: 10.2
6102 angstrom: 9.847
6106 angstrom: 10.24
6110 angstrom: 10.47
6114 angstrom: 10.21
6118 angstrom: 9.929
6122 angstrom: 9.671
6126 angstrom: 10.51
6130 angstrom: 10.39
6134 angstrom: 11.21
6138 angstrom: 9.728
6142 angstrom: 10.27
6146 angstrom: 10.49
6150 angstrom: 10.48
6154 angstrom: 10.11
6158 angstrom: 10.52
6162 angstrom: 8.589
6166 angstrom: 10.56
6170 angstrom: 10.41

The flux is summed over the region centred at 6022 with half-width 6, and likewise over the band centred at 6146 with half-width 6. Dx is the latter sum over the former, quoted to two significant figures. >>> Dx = 0.99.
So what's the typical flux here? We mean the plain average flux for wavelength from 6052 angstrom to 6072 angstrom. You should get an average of 10.75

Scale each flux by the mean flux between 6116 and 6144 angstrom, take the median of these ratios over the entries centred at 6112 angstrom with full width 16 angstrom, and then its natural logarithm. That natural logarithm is -0.002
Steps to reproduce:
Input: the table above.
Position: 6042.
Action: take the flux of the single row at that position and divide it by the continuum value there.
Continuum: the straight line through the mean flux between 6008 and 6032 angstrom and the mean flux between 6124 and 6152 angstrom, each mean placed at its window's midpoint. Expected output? 1.09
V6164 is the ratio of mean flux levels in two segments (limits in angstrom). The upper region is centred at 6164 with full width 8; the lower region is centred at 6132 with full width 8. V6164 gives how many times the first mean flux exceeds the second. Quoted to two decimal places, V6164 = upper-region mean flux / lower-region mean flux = 0.89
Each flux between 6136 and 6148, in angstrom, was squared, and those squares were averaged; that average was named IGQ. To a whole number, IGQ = 103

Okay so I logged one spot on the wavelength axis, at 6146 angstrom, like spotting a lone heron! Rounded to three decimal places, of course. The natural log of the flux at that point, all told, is 2.350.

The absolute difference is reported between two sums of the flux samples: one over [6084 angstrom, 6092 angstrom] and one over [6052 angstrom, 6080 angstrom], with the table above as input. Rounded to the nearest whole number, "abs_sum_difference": 54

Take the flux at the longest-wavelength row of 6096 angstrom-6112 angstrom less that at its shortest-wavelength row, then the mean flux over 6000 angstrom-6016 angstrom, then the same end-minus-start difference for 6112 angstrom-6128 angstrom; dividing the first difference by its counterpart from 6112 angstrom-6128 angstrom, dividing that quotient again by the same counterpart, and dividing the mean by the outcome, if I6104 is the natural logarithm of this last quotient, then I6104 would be 1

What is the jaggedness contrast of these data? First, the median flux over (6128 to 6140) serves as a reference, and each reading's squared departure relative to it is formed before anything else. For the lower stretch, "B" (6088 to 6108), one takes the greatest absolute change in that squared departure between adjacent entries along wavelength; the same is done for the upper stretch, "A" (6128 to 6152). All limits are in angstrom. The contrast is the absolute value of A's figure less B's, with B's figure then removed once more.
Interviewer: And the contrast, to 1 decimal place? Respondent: 0.1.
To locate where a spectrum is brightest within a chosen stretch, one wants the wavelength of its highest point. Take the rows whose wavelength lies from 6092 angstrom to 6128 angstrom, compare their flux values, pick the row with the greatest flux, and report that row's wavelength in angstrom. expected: 6094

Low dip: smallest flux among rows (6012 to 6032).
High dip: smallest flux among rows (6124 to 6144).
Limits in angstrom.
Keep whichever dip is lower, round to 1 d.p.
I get 9.7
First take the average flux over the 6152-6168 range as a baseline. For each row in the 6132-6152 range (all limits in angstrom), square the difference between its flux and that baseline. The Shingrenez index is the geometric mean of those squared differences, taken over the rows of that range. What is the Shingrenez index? 0.23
